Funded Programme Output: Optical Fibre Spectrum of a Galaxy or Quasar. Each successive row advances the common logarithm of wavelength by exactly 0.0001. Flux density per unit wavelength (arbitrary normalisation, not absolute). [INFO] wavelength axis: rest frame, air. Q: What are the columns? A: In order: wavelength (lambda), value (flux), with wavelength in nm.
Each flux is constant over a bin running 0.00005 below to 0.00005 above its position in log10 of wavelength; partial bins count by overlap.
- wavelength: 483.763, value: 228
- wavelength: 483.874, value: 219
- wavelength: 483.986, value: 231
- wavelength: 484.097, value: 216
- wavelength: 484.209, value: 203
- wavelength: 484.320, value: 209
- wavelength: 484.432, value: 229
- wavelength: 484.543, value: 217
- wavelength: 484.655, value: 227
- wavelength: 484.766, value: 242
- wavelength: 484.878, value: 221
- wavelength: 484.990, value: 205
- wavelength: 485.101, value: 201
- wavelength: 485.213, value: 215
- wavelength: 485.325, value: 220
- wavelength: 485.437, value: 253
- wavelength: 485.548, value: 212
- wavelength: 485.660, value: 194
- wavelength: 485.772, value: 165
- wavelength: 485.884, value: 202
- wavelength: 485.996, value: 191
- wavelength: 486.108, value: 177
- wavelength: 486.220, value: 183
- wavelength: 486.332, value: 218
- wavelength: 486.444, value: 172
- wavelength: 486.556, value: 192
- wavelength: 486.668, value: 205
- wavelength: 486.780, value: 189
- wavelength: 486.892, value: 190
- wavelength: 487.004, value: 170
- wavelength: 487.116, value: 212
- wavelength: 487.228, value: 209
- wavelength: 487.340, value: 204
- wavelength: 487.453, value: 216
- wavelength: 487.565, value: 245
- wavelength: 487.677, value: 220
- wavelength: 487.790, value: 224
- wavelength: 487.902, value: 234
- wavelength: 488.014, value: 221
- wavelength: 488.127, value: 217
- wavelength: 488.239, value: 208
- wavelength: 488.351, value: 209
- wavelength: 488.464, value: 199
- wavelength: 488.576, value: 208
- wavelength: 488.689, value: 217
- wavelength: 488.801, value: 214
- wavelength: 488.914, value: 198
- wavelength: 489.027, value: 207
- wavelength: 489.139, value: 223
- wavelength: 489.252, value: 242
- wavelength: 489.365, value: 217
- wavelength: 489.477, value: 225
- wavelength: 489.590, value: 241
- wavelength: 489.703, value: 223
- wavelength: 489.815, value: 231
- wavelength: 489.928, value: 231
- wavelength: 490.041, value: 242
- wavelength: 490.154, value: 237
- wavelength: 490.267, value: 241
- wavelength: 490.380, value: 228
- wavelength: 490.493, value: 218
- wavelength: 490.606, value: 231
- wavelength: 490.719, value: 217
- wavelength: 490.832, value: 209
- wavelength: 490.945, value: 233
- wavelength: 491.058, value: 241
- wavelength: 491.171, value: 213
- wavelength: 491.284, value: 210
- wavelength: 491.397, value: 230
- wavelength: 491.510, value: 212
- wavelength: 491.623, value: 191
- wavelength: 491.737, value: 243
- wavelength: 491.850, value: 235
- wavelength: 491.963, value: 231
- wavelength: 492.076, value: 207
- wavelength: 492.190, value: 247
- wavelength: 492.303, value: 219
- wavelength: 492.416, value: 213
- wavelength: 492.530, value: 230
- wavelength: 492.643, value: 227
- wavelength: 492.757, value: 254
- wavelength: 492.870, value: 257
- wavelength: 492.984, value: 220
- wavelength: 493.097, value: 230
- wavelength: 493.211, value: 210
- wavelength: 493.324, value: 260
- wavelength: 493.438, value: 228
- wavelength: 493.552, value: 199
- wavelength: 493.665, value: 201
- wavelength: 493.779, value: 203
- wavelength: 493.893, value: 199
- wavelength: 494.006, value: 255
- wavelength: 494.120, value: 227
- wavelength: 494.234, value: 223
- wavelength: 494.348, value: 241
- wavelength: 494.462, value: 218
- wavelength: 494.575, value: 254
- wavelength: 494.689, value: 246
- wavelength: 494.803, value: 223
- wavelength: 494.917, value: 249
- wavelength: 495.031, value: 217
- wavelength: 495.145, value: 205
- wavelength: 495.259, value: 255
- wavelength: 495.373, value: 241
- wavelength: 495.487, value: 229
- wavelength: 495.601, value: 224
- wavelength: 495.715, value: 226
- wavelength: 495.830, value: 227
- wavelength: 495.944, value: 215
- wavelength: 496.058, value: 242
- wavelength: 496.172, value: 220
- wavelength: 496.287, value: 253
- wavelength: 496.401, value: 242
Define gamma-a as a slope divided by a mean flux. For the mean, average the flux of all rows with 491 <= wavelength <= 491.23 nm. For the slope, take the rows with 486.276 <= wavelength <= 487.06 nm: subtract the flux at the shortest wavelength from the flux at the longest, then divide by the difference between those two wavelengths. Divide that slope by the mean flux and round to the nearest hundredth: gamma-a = -0.31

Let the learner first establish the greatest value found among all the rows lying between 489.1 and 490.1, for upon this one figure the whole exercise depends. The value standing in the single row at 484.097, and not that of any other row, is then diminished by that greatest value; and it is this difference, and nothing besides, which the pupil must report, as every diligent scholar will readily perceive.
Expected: -26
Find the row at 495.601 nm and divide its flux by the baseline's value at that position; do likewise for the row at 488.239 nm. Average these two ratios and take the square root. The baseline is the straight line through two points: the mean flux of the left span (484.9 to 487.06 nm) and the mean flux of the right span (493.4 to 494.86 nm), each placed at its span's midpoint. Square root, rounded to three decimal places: 0.998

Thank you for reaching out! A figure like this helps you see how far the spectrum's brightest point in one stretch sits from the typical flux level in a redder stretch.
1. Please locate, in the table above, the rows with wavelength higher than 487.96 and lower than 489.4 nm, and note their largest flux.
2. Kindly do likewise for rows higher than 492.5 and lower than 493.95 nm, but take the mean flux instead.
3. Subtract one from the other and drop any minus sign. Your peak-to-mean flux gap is 18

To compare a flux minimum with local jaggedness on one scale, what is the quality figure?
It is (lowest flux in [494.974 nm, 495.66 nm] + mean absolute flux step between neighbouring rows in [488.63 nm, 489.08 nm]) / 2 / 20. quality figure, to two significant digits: 5.4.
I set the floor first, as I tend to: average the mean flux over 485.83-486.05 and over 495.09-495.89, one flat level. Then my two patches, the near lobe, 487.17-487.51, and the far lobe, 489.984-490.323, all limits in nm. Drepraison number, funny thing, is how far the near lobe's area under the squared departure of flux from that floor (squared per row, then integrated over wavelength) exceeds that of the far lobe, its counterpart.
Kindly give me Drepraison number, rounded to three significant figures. -236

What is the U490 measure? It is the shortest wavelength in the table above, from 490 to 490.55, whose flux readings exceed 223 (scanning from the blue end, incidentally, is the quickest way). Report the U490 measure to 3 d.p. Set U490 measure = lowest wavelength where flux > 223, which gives 490.041 nm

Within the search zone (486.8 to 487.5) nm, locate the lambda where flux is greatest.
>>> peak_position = 487.453 nm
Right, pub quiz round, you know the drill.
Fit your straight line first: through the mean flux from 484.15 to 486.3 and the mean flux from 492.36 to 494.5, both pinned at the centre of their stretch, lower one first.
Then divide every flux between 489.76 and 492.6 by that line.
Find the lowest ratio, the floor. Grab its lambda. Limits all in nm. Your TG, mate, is 491.623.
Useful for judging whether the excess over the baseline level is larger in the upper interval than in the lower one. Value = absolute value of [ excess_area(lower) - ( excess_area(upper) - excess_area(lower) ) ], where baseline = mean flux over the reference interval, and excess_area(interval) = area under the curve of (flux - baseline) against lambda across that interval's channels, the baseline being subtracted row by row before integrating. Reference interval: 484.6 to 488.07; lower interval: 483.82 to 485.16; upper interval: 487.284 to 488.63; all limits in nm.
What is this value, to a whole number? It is 16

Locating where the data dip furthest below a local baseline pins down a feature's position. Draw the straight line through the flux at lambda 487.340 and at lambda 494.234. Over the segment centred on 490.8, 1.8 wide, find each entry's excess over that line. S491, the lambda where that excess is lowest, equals 491.623 nm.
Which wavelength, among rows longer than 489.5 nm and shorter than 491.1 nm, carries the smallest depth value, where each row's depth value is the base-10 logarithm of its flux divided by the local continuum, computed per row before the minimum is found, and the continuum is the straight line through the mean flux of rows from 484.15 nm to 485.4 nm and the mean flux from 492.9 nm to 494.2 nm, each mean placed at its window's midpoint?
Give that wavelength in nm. 490.832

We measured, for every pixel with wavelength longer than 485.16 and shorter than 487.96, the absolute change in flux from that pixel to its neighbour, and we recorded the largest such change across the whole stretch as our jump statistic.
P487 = 46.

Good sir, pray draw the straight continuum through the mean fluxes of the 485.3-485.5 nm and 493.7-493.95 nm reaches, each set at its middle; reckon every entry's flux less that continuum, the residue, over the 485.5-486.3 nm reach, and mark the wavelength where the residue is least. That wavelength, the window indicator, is 485.772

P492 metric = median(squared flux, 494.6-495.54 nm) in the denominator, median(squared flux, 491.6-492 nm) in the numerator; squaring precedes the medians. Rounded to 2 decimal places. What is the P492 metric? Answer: 0.98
